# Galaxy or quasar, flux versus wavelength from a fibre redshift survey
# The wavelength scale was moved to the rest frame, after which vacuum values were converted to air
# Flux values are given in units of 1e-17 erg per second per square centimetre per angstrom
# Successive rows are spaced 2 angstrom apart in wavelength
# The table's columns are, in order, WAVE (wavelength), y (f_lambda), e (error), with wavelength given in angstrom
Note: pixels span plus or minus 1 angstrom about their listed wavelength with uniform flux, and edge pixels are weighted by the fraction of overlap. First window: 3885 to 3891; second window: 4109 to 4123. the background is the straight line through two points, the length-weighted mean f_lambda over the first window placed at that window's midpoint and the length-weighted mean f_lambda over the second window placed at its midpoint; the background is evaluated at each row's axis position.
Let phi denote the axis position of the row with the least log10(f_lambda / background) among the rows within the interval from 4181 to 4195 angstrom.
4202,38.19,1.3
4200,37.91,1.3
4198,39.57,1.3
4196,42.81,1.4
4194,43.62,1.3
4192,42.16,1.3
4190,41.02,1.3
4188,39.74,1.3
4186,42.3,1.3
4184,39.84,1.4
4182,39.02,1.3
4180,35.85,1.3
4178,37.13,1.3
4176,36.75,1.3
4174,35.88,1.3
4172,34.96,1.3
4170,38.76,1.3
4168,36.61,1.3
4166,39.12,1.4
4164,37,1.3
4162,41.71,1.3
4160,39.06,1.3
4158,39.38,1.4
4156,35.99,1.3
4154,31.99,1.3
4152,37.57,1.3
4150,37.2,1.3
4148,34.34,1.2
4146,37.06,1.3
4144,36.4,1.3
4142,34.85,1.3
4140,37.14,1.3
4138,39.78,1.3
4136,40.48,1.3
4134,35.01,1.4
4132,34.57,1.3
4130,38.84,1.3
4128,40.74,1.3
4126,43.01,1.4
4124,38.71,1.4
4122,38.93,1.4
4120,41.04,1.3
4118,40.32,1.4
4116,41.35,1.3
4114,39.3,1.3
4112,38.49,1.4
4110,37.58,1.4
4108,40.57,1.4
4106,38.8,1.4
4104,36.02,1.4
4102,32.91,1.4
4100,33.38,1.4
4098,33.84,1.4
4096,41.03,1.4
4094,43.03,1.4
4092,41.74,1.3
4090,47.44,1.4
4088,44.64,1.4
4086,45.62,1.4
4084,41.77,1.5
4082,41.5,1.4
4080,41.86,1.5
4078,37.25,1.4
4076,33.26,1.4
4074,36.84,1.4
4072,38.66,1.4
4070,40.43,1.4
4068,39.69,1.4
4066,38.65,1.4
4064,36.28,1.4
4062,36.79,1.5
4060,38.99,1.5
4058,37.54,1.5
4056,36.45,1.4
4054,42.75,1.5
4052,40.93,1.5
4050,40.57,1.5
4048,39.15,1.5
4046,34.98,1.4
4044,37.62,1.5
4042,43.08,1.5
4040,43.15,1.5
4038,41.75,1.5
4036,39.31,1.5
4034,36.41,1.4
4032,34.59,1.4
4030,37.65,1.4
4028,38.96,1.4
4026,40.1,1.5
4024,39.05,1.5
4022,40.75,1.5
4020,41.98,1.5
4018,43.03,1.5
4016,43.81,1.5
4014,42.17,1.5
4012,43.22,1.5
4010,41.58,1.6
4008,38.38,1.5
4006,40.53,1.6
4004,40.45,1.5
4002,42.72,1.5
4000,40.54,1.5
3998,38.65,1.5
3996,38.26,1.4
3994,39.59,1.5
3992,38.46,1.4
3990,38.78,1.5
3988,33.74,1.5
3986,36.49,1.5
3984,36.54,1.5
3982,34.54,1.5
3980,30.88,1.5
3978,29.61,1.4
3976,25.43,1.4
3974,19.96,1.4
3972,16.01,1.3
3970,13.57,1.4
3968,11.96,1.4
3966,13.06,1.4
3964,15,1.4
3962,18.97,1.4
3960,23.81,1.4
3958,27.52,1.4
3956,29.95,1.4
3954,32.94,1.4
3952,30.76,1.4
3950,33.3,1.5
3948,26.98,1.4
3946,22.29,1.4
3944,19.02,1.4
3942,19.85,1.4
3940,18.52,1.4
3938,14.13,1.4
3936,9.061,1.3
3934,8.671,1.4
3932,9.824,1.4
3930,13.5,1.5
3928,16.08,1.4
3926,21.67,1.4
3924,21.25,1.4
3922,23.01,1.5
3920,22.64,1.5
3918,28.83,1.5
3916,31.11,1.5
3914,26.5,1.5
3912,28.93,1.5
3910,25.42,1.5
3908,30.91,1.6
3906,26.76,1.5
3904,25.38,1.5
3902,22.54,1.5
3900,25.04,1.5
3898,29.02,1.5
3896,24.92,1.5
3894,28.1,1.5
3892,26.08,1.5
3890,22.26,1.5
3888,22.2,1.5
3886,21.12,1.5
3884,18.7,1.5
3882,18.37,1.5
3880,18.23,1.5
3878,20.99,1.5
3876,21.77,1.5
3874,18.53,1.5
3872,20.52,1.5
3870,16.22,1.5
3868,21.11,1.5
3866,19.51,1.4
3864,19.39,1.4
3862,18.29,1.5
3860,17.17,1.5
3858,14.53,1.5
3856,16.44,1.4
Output 4182 angstrom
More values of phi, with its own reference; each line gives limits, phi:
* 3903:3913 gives 3910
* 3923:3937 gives 3934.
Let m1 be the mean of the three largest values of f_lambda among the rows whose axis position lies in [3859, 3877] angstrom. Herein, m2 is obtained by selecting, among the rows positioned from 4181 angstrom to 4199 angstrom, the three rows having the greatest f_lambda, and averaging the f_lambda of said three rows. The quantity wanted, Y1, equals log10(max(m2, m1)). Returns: 1.63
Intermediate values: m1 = 21.1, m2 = 43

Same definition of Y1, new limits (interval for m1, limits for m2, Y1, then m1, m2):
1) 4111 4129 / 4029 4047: 1.63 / 41.8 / 43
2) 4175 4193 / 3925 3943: 1.62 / 41.8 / 20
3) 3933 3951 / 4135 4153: 1.59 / 27.5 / 39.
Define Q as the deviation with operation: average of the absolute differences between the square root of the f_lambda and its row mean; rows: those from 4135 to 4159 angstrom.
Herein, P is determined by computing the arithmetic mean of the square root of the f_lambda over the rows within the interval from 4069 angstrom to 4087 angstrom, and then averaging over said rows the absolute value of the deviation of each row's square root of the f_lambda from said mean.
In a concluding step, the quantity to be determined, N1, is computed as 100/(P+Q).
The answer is 268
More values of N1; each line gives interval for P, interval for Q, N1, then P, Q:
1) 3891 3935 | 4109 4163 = 143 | 0.53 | 0.17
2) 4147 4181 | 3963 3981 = 121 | 0.13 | 0.69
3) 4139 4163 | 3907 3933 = 140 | 0.15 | 0.56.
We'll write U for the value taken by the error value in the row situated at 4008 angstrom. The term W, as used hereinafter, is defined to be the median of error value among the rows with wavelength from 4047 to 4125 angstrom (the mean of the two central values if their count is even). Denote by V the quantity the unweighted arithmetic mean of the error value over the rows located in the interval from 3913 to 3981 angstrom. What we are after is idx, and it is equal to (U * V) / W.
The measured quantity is 1.52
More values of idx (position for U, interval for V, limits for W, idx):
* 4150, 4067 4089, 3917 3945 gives 1.32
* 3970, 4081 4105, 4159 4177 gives 1.51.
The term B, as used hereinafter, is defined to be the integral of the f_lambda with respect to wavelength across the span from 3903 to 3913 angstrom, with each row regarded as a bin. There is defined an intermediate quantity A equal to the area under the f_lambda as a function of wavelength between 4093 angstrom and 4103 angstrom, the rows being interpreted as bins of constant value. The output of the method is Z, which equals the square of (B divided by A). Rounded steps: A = 368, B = 275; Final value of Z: 0.6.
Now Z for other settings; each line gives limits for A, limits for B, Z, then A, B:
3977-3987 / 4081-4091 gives 1.7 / 336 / 442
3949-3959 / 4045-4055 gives 1.6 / 309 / 397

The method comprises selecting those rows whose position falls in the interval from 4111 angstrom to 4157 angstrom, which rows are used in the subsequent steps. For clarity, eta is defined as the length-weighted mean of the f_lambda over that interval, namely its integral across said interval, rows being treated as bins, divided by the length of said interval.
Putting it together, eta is 38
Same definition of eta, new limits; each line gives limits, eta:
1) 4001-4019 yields 42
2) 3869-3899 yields 22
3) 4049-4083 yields 39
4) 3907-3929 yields 25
